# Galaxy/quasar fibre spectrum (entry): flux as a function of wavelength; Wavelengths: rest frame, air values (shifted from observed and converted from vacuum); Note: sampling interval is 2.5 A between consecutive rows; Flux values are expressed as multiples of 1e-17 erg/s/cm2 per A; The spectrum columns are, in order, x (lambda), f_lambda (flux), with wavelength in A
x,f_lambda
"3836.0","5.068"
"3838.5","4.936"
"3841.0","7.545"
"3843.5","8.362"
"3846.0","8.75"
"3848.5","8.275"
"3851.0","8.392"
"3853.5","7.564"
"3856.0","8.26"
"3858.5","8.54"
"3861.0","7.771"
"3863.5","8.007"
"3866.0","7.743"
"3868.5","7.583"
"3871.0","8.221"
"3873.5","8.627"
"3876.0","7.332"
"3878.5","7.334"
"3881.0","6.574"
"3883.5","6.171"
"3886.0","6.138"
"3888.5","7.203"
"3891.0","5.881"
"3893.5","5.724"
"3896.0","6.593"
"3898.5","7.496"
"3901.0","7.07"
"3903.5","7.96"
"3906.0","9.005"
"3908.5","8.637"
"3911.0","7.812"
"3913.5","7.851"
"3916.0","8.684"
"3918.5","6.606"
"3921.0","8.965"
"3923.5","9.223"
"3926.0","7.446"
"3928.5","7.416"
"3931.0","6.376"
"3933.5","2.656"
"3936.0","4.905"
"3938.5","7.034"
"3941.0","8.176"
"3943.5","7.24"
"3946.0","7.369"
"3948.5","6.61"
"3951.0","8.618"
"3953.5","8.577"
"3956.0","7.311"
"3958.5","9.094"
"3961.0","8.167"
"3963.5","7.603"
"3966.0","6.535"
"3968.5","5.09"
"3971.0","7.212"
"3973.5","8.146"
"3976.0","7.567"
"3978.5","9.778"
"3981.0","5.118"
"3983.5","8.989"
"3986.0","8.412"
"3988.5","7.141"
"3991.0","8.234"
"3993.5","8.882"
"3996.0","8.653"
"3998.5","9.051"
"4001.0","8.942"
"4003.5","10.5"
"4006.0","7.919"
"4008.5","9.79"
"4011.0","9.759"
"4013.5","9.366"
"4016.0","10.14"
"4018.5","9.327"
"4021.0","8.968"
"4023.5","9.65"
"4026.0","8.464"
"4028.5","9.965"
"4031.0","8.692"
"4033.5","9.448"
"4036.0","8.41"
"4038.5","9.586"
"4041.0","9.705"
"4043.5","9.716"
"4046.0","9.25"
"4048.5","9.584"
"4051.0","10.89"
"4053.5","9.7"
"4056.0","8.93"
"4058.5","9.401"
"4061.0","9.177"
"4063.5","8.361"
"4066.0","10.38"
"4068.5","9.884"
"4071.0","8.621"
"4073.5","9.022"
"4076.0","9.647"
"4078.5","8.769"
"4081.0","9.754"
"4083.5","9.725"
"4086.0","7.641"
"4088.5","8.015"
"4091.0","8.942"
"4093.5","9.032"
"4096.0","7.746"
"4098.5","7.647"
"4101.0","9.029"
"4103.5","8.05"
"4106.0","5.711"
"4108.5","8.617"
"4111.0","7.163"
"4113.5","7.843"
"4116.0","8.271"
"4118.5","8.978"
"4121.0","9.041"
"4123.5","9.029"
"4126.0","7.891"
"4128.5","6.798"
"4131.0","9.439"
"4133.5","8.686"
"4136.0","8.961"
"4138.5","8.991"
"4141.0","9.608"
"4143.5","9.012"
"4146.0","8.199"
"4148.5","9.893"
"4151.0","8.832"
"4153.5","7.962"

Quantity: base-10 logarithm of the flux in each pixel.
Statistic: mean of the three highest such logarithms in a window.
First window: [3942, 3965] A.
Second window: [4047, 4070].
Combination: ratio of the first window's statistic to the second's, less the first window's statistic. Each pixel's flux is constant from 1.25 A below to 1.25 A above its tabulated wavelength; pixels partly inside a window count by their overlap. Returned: -0.015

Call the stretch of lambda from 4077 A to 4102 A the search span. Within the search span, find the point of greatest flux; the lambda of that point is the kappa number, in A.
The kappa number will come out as 4081.0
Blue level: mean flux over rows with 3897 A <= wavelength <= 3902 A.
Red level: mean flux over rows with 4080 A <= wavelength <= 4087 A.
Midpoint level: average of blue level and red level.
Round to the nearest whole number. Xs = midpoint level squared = 67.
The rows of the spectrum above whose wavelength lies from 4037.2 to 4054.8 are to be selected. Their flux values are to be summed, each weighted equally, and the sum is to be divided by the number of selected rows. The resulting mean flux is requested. 9.8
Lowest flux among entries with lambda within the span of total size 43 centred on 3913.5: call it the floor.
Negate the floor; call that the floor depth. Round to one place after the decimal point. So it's -2.7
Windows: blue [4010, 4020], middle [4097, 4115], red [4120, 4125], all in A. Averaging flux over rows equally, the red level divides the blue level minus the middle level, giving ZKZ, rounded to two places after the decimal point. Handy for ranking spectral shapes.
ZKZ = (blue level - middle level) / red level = 0.21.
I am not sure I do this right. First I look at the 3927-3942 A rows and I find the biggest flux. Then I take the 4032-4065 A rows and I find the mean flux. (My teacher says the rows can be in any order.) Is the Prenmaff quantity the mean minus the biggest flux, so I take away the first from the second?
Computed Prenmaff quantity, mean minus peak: 1.2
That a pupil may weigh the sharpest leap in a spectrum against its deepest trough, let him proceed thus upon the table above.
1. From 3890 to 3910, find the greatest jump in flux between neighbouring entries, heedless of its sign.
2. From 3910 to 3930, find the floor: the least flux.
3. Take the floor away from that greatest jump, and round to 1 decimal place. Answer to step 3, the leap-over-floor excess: -5.6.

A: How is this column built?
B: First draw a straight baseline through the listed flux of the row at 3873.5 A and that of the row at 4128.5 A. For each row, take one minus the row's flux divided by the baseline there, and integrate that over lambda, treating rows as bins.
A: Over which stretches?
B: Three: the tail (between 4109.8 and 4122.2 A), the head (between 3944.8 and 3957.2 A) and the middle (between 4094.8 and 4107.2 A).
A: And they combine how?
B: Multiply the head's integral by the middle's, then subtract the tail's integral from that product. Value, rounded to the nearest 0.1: 1.8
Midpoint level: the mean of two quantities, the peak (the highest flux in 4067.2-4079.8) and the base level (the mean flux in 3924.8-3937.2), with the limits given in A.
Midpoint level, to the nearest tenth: 7.8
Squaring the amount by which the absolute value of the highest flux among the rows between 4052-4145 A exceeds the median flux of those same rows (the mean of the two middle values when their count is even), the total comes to 2.0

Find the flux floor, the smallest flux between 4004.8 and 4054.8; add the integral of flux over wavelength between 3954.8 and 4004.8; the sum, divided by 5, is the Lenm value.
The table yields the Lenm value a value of 81.8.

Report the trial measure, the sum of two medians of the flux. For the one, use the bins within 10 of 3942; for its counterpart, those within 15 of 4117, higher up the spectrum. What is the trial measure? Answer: 15.3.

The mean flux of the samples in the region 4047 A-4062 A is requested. 9.6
